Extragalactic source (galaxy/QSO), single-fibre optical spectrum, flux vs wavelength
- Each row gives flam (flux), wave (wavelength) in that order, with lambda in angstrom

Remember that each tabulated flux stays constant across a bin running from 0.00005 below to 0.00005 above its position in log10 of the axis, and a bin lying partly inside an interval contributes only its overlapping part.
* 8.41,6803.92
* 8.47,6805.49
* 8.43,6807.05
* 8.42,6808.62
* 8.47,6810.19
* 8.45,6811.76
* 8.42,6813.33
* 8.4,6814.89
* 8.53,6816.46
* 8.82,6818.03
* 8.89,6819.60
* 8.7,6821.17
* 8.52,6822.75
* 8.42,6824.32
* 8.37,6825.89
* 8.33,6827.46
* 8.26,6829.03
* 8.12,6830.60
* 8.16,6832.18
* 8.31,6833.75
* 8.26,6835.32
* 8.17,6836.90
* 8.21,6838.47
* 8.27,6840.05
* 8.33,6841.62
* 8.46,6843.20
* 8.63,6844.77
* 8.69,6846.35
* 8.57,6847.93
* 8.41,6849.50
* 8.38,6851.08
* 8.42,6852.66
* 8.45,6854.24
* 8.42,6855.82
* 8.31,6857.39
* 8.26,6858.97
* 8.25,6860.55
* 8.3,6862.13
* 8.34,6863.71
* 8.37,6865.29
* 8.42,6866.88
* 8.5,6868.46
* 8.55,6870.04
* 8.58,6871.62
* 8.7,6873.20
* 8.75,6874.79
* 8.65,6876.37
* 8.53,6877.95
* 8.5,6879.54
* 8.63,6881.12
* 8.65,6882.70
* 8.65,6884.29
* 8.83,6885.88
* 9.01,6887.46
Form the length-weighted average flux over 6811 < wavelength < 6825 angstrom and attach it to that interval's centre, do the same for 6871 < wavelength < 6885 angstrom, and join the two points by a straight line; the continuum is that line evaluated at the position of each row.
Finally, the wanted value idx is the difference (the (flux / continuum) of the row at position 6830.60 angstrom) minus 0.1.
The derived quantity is 0.846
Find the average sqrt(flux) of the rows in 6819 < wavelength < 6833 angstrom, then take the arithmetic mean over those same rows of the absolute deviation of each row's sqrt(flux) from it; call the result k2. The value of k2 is 0.033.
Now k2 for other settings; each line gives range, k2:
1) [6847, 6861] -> 0.013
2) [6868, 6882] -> 0.013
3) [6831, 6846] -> 0.019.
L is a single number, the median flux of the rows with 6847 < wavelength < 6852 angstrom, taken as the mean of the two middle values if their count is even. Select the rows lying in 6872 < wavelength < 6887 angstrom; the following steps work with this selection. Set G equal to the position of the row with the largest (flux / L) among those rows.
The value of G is 6885.88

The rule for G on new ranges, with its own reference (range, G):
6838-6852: 6846.35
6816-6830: 6819.60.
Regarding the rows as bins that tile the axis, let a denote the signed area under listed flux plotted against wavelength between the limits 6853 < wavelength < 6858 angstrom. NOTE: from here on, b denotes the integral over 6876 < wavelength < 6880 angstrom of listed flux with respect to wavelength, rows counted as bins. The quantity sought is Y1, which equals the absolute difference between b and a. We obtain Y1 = 8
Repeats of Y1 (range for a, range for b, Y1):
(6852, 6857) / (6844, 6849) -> 1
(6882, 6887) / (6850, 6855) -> 2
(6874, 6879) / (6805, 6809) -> 9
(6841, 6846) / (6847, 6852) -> 0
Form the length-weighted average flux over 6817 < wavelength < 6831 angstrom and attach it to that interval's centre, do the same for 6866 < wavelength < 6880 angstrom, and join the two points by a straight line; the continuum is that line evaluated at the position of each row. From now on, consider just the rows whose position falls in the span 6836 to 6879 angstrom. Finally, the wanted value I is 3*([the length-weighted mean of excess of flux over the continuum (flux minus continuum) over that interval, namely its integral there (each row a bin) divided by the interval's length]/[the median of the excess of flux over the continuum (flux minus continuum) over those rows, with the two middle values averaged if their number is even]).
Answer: 2.5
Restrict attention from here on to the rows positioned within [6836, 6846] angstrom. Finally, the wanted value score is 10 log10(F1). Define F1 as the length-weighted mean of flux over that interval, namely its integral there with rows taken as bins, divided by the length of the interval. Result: 9.22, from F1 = 8.36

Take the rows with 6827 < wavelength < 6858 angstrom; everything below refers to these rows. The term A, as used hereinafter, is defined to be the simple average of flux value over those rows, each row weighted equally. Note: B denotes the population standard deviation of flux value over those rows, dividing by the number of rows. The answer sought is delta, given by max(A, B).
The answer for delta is 8.36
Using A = 8.36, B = 0.15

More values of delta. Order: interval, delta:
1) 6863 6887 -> 8.58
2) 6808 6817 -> 8.45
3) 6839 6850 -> 8.48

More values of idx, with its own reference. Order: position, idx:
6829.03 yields 0.862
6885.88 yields 0.923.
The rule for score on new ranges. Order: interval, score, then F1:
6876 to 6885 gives 9.35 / 8.60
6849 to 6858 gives 9.24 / 8.40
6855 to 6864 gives 9.20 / 8.32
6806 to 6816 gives 9.26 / 8.44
